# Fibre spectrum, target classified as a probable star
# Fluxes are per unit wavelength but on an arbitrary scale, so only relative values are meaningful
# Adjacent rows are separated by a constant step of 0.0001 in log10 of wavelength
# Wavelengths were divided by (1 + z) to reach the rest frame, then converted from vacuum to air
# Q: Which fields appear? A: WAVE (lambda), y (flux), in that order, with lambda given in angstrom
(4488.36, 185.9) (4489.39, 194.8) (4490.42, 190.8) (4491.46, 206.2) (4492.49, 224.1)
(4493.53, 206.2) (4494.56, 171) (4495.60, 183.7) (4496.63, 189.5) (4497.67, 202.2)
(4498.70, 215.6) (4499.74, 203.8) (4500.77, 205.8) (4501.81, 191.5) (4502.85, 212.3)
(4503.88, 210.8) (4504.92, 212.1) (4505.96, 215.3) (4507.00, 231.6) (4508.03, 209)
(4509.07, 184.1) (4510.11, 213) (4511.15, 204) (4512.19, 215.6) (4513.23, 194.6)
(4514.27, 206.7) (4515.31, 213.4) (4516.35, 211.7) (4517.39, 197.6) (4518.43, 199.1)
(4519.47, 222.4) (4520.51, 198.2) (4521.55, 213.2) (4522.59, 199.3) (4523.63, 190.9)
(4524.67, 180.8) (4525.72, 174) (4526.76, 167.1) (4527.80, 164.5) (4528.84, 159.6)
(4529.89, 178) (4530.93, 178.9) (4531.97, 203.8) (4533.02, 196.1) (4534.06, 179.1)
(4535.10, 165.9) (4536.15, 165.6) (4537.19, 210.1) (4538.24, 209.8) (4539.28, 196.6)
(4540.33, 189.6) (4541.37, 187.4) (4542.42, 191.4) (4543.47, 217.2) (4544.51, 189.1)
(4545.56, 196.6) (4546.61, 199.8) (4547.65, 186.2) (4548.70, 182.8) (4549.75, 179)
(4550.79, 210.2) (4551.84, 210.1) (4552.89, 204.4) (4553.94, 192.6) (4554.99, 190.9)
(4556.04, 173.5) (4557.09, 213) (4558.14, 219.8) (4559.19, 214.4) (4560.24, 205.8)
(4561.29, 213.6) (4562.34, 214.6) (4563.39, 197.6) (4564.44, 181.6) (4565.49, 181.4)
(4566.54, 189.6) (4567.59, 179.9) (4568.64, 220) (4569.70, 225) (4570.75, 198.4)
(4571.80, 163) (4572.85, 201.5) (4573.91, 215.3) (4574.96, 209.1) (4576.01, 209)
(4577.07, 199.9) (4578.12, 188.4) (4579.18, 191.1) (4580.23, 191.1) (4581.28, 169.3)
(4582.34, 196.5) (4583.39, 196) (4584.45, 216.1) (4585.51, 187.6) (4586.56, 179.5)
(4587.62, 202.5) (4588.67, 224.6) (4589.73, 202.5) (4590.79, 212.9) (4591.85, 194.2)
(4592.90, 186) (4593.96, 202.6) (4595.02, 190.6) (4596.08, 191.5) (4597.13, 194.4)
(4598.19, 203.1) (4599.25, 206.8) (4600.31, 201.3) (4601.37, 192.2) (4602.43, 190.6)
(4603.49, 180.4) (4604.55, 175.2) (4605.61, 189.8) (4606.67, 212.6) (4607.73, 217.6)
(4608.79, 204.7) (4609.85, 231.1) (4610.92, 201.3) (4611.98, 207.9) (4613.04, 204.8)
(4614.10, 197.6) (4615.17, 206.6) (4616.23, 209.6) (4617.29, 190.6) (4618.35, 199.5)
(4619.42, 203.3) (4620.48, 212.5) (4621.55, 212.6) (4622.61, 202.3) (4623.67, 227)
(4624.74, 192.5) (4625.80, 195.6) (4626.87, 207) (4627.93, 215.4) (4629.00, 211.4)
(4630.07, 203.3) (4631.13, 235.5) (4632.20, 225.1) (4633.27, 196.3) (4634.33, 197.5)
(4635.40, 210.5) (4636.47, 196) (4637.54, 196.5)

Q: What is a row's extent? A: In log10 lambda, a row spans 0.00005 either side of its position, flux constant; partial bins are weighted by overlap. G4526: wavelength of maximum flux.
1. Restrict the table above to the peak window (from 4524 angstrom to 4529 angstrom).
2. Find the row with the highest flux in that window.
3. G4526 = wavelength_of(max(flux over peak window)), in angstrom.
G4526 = 4524.67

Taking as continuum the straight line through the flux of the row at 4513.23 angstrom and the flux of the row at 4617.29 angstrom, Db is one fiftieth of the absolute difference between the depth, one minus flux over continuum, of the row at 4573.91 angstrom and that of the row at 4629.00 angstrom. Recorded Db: 0.0002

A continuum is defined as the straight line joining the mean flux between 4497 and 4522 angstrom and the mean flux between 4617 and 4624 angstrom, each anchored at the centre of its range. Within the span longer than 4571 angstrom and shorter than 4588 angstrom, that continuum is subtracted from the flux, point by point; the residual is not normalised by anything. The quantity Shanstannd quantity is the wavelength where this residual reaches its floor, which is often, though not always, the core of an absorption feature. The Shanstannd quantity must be 4571.80 angstrom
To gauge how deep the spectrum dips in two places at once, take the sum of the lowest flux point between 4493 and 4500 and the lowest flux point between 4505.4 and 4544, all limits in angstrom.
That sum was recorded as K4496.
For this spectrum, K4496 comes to 331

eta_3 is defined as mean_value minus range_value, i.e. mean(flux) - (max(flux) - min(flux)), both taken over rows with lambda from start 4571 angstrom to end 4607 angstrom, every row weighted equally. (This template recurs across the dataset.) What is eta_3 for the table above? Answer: 134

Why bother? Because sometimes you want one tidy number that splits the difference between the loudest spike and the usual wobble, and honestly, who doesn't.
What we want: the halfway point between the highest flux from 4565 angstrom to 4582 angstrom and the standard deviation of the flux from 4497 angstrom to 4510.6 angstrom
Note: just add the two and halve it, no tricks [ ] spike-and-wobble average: 118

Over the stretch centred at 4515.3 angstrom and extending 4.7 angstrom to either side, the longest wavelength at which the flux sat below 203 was 4518.43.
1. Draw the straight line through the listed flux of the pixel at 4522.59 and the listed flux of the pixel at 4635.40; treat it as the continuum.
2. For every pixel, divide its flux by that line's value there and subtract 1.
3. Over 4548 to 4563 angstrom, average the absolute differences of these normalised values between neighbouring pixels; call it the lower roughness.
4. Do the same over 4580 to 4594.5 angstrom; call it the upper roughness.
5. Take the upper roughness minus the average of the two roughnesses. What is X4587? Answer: 0.016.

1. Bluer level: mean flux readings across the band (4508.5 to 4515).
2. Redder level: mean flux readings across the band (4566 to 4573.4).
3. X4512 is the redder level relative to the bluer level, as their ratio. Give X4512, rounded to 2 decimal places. 0.97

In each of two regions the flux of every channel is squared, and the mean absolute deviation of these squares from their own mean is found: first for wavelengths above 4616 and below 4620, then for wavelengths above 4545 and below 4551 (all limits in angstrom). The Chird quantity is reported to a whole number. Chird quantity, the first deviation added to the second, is 6055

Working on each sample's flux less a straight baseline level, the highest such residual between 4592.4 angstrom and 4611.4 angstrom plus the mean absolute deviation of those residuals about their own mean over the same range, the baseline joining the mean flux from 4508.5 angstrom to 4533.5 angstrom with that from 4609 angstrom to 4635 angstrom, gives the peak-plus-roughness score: 35.3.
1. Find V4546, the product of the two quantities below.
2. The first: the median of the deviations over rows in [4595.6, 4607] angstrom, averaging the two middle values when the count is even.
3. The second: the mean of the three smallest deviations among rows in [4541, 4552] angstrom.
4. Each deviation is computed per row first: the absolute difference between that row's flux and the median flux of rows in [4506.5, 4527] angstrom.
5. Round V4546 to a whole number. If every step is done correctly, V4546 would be 52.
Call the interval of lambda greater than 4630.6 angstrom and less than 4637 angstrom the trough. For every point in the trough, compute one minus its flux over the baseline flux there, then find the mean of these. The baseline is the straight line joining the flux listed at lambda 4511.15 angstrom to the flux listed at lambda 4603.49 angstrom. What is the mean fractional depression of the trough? -0.22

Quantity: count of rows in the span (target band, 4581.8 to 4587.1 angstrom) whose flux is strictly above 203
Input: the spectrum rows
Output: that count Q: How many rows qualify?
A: 1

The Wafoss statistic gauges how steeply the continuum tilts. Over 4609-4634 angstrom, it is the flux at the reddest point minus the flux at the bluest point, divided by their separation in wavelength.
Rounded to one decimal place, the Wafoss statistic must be -1.5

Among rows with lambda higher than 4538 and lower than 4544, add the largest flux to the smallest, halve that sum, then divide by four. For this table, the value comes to 50.6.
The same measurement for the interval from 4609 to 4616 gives 53.6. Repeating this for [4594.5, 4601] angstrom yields 49.7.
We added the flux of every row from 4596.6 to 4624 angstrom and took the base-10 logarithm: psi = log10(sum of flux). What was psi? 3.72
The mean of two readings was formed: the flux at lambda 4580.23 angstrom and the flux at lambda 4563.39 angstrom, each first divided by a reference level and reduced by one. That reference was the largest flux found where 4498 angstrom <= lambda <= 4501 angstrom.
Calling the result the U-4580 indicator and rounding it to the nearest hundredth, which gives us -0.10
